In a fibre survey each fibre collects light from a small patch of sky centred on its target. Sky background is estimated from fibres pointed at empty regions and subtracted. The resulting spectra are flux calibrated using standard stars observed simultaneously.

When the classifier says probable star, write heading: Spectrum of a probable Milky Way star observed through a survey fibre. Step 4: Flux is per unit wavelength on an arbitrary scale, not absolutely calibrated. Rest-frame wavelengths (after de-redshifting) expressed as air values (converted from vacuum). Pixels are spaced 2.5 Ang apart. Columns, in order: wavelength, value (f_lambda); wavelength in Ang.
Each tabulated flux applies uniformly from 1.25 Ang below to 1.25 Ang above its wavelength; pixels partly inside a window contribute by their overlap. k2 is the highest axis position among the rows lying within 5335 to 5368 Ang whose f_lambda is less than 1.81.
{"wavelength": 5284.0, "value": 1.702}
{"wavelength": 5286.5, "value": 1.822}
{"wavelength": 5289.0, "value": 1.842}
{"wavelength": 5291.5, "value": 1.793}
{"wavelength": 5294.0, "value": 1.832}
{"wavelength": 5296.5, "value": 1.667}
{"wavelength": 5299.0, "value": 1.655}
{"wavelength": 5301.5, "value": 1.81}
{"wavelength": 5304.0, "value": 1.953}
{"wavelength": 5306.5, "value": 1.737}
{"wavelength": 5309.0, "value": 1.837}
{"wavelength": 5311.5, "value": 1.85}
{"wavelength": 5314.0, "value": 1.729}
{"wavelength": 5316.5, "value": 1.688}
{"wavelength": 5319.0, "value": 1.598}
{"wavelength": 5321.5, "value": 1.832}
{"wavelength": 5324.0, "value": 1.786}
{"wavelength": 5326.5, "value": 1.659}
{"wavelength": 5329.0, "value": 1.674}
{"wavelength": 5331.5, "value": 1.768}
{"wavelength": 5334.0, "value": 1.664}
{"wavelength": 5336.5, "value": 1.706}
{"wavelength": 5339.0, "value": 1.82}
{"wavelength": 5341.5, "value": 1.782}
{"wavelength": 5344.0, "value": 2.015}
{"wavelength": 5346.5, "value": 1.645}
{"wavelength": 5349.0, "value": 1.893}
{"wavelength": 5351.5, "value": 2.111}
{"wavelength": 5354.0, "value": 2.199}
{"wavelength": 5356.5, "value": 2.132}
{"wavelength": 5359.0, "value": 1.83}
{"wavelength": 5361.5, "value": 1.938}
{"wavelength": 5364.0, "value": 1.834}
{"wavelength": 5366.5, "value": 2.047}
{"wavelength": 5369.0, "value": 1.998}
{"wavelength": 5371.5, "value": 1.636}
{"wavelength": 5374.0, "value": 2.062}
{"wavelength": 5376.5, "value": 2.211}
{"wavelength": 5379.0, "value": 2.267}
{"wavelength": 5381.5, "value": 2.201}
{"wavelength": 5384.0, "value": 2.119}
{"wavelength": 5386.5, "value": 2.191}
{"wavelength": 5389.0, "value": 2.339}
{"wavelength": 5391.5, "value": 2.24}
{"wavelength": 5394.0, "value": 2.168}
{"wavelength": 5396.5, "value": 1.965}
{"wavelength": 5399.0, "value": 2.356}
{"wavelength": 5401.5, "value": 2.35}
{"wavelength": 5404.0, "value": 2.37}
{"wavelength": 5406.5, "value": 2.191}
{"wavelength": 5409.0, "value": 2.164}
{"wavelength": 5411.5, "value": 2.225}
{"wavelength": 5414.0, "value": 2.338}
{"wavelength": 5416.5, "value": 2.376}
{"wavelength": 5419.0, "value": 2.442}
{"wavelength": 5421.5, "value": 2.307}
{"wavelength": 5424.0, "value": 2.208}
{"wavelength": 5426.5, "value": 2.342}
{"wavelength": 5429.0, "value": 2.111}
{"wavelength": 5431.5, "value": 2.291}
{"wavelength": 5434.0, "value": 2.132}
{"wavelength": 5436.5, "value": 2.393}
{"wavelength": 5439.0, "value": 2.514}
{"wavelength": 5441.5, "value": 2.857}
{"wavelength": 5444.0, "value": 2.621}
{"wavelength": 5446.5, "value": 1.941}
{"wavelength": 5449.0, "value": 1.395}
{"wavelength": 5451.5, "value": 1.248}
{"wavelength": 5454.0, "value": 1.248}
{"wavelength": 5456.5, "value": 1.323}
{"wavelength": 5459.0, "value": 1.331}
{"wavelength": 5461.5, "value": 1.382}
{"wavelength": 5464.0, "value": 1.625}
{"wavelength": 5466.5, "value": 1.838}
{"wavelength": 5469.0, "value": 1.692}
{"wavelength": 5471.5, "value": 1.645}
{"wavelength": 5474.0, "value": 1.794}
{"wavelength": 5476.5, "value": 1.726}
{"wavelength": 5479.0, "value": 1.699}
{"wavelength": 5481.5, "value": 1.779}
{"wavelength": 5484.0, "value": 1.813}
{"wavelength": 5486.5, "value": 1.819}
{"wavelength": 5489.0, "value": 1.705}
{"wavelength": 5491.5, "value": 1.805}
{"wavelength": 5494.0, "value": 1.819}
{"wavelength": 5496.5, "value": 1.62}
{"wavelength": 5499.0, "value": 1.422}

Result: 5346.5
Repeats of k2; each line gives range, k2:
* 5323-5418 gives 5371.5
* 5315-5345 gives 5341.5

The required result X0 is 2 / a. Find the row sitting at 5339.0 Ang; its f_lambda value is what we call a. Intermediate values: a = 1.82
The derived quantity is 1.10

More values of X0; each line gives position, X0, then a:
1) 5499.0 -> 1.41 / 1.422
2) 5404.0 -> 0.84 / 2.37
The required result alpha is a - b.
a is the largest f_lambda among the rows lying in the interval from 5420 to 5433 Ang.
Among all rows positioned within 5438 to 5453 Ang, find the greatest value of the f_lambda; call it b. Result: -0.5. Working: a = 2.342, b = 2.857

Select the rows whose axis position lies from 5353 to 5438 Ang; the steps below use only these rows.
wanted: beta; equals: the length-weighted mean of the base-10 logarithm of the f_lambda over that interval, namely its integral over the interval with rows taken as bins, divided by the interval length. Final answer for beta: 0.336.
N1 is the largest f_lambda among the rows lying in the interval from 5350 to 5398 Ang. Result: 2.339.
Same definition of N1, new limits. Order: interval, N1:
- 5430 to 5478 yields 2.857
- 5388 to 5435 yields 2.442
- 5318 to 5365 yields 2.199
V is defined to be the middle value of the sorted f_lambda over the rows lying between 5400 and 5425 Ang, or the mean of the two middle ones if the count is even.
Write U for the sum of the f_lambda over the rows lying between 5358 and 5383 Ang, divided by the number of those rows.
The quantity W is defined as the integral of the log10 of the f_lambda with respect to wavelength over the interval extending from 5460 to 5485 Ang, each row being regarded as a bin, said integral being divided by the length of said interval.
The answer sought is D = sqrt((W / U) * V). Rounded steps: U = 2.0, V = 2.32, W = 0.23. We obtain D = 0.514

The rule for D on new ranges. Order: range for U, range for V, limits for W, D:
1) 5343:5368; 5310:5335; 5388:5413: 0.551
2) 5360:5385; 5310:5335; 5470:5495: 0.454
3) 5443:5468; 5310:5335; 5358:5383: 0.567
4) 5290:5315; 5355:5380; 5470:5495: 0.527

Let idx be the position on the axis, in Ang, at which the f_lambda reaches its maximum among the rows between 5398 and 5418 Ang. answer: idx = 5416.5 Ang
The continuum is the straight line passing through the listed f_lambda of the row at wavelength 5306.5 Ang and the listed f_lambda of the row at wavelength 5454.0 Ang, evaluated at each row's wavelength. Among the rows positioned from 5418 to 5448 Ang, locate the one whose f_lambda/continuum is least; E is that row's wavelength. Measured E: 5446.5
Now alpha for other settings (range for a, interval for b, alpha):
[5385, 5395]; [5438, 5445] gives -0.5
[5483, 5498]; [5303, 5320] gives -0.1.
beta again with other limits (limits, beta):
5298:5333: 0.244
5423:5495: 0.260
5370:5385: 0.316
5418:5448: 0.366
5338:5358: 0.288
